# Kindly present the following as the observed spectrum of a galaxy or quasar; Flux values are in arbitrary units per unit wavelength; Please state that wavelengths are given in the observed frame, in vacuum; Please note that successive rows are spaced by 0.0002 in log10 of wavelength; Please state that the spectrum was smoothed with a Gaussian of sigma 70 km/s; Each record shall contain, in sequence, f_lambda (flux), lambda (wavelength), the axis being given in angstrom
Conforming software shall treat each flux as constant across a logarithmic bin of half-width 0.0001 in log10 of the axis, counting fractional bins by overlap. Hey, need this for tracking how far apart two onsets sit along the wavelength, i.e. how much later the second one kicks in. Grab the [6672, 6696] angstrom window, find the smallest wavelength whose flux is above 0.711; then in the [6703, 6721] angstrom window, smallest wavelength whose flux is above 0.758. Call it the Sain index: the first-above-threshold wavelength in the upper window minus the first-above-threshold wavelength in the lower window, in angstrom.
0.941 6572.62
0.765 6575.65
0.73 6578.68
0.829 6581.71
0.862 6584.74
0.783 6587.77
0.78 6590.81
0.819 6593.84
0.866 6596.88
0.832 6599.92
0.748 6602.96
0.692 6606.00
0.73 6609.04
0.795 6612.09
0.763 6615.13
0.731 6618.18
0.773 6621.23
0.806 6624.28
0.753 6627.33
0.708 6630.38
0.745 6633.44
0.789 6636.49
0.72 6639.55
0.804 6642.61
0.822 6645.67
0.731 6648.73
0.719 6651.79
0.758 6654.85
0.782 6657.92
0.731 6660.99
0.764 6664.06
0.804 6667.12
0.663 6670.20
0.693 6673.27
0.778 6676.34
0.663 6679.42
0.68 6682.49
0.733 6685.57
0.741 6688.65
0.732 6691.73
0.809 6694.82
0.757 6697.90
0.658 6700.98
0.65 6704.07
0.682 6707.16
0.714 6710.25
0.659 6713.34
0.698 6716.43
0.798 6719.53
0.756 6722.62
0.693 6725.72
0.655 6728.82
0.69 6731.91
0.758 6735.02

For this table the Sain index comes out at 43.2 angstrom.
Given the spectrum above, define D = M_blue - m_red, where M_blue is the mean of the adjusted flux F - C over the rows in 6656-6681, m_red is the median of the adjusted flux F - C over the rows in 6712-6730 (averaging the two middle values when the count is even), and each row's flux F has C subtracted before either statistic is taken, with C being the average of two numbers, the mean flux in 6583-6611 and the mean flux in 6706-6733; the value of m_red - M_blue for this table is -0.039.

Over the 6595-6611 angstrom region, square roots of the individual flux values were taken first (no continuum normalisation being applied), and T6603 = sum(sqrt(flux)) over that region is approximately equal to 4.39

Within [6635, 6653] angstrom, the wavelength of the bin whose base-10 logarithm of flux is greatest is 6645.67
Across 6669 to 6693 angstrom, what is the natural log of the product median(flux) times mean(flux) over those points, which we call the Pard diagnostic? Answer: -0.68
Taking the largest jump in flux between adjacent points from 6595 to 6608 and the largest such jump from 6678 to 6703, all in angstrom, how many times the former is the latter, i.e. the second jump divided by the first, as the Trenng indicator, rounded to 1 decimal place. 1.2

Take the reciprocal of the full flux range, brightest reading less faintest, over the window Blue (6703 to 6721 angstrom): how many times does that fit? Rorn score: 6.8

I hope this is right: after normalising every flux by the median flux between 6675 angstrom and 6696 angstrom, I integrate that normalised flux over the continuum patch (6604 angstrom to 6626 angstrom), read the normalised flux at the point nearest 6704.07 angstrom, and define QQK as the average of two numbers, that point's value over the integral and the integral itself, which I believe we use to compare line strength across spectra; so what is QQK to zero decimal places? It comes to 11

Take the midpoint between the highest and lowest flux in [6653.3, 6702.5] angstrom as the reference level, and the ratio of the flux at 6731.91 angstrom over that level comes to 0.94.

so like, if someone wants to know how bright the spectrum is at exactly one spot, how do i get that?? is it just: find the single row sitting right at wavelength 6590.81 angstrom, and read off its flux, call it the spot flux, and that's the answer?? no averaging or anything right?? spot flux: 0.78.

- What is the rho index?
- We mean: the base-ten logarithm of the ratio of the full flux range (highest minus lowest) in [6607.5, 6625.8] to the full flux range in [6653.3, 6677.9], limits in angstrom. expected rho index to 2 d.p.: -0.27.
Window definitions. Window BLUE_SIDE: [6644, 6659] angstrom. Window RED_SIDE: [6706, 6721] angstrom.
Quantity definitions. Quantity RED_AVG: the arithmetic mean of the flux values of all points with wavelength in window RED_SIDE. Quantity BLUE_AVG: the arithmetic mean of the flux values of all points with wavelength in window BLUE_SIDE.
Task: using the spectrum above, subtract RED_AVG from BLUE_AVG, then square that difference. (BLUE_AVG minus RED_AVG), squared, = 0.0027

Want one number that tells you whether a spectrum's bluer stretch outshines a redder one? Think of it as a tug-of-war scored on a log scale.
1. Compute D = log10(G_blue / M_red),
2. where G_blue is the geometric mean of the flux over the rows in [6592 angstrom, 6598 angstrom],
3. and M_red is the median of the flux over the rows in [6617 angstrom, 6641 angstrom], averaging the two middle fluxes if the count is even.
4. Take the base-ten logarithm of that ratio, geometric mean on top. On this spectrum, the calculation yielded 0.051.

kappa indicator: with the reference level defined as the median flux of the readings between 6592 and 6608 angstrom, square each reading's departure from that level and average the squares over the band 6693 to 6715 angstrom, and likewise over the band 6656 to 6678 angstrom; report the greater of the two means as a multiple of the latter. 2.1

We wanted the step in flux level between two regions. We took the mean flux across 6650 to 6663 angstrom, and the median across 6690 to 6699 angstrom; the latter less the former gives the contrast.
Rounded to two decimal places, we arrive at 0.01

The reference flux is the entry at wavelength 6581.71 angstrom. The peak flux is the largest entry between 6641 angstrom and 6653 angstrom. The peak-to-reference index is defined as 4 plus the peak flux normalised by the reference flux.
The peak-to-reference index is 4.99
